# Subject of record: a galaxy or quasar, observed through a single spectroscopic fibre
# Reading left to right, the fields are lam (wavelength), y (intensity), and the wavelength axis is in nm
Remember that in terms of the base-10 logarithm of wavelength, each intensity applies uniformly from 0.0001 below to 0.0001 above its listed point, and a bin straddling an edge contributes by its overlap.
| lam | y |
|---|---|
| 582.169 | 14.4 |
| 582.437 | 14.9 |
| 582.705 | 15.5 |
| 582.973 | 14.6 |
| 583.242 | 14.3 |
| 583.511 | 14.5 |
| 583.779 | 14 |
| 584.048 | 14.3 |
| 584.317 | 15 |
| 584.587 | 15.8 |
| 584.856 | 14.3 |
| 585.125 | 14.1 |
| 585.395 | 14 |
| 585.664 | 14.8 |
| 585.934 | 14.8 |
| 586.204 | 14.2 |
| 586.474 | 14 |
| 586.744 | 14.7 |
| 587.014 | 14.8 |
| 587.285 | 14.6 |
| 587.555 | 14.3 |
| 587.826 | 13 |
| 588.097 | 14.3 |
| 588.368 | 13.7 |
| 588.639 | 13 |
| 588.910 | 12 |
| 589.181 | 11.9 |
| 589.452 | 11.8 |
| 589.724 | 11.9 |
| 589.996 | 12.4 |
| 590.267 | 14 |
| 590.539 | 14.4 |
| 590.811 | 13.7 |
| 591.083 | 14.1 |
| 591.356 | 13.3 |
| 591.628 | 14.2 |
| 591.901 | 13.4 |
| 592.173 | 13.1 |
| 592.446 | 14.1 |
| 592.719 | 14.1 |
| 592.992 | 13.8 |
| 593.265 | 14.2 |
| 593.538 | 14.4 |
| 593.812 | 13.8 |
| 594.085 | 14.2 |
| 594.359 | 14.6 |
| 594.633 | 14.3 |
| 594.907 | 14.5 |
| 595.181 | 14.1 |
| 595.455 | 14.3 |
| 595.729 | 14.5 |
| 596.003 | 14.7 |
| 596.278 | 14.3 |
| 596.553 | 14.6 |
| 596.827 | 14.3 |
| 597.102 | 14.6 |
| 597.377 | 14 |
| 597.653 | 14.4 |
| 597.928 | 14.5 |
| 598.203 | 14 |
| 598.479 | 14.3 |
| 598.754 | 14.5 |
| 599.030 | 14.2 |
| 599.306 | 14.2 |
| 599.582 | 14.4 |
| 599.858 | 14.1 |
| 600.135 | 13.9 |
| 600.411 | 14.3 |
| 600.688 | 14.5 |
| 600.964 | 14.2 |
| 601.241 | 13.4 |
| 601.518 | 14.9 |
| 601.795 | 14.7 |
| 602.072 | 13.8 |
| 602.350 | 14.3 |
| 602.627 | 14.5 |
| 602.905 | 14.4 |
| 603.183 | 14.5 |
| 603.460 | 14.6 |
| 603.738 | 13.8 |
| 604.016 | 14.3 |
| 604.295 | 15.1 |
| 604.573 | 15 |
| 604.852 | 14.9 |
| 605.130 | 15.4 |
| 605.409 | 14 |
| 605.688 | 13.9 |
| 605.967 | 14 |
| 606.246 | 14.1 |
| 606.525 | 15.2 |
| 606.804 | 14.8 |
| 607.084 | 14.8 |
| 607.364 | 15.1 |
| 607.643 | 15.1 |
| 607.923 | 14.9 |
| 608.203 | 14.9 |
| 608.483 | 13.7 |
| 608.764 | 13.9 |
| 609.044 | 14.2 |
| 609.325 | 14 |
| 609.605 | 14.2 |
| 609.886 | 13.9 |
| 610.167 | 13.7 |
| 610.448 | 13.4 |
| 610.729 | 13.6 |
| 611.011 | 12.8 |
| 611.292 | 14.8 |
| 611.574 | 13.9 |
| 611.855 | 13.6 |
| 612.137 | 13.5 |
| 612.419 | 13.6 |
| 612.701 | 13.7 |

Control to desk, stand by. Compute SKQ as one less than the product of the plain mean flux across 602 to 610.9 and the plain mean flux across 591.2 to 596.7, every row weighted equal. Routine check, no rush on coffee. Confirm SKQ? 202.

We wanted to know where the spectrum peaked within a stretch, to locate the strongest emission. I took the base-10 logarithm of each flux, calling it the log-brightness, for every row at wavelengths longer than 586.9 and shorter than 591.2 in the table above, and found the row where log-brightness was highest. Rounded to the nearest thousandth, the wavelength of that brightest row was 587.014 nm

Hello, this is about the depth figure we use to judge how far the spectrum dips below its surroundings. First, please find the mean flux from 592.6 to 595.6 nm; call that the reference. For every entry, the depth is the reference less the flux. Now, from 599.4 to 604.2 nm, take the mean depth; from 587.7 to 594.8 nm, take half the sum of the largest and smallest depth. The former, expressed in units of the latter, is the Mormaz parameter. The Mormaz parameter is -0.1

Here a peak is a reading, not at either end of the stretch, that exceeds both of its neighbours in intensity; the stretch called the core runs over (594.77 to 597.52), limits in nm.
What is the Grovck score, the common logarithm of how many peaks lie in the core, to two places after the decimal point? 0.48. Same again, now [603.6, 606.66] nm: 0.30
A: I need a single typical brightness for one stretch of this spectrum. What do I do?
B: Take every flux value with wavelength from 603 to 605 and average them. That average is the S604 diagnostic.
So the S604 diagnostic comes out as 14.6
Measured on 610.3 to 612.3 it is 13.7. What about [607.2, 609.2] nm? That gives 14.5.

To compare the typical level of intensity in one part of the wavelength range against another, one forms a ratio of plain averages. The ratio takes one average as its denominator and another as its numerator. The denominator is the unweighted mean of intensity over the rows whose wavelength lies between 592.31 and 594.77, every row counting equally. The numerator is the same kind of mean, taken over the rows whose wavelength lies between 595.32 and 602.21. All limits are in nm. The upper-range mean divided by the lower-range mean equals 1.01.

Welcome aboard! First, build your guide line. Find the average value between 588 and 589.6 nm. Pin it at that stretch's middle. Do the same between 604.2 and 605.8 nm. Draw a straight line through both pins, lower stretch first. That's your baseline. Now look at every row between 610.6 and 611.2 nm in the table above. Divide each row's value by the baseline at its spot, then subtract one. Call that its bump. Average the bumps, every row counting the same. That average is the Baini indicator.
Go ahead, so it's -0.14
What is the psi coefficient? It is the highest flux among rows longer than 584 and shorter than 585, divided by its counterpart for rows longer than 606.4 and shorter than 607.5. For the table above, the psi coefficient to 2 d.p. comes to 1.04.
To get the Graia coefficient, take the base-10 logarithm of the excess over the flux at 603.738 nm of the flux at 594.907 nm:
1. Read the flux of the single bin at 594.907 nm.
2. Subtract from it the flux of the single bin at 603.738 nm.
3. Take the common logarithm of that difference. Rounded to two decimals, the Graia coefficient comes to -0.15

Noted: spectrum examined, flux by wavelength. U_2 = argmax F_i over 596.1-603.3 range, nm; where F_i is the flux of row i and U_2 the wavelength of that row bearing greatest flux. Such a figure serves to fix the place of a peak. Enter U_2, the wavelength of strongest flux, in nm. 601.518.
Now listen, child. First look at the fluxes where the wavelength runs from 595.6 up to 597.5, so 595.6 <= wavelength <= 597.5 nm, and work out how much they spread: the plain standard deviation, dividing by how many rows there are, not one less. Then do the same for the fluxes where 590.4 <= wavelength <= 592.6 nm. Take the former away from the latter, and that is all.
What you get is 0.22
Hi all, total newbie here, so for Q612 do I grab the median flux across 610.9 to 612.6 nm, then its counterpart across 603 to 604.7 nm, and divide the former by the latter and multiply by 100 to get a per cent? 93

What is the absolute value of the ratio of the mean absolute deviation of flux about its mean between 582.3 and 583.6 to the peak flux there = 0.023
